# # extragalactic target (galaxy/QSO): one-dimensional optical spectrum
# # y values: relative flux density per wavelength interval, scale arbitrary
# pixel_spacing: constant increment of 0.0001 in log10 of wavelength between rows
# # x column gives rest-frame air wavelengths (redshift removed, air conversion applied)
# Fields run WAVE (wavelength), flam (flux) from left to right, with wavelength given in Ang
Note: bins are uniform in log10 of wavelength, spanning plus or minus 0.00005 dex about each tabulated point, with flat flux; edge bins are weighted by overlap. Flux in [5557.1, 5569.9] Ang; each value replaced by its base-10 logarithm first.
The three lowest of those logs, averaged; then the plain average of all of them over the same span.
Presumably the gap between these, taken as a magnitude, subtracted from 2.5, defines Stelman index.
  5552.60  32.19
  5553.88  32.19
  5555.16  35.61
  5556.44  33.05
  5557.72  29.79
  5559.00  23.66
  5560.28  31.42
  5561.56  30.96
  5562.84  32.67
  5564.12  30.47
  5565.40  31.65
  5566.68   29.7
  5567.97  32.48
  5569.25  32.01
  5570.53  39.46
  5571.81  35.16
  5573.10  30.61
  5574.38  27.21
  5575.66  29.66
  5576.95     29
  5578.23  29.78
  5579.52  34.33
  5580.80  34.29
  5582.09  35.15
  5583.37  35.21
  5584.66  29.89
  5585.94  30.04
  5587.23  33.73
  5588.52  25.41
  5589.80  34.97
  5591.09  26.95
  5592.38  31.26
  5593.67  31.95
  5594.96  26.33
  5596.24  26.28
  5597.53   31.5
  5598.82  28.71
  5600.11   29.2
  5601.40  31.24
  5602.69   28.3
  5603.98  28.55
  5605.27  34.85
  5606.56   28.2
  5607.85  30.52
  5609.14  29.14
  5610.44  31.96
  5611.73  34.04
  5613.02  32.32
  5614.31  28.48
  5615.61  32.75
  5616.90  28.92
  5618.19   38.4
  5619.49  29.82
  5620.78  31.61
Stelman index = 2.46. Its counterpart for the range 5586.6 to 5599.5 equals 2.44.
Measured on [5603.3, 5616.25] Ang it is 2.46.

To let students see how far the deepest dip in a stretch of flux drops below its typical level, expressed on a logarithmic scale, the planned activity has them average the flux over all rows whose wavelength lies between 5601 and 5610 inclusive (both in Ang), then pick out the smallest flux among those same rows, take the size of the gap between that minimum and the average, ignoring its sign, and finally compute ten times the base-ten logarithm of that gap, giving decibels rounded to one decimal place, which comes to 2.8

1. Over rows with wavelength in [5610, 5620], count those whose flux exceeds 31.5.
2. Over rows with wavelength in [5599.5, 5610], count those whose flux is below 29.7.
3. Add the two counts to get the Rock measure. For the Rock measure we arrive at 10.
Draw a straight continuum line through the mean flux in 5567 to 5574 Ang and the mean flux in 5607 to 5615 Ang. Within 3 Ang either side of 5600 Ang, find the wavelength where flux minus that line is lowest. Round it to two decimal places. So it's 5602.69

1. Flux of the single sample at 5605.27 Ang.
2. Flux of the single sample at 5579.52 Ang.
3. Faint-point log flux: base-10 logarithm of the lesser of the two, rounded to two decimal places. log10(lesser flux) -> 1.54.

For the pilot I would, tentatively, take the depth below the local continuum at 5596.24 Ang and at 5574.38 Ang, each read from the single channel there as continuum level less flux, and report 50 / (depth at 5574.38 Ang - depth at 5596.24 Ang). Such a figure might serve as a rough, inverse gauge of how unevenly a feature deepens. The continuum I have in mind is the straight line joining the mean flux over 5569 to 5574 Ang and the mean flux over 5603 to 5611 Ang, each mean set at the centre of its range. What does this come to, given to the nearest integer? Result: 37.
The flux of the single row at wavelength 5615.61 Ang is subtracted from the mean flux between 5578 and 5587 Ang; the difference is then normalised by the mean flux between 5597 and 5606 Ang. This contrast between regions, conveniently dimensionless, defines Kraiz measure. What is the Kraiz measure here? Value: 0.00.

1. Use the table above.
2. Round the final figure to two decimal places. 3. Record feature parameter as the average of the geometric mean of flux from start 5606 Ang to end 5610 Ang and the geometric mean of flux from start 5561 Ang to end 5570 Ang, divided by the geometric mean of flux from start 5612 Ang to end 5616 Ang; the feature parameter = 0.97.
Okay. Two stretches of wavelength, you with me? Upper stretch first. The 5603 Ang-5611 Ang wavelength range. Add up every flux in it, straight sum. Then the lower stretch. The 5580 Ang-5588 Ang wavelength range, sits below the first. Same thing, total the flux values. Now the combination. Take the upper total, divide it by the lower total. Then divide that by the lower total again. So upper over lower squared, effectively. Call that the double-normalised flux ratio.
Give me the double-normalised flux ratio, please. 0.0047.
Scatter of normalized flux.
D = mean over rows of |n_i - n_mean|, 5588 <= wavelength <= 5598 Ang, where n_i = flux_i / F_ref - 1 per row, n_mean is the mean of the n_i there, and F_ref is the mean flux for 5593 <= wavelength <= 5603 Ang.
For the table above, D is 0.106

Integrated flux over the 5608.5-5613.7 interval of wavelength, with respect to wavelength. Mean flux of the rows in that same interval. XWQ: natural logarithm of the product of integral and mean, 8.57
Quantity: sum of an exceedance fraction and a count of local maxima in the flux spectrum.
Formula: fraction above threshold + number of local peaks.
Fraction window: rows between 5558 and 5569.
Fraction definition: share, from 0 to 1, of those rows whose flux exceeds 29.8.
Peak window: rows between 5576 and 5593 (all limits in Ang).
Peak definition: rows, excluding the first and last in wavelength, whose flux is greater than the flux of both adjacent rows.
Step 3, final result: 4.75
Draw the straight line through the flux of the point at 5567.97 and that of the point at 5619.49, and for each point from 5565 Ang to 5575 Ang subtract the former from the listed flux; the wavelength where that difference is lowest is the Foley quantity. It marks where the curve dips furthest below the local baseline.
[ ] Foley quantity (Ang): 5574.38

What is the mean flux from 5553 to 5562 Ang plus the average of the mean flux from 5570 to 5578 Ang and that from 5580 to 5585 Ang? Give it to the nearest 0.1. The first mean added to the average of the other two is 63.7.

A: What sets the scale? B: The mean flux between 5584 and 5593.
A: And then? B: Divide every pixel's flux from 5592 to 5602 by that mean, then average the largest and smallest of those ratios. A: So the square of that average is 0.92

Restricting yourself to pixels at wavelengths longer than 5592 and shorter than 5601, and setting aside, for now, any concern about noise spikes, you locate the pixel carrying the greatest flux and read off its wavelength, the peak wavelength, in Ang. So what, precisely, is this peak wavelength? 5593.67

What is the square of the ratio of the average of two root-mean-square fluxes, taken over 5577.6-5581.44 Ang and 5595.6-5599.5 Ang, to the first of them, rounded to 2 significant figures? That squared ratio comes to 0.88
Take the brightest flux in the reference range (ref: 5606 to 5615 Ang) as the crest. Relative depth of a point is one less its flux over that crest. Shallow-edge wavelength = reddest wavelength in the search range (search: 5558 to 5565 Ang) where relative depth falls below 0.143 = 5564.12 Ang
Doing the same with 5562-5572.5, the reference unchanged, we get 5571.81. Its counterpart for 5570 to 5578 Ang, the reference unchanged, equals 5575.66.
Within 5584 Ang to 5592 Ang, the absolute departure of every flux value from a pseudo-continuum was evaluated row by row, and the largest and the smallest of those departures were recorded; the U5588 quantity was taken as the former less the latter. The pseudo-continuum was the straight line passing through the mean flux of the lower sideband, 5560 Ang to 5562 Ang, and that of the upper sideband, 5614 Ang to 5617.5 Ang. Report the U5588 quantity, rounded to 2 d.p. 4.58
